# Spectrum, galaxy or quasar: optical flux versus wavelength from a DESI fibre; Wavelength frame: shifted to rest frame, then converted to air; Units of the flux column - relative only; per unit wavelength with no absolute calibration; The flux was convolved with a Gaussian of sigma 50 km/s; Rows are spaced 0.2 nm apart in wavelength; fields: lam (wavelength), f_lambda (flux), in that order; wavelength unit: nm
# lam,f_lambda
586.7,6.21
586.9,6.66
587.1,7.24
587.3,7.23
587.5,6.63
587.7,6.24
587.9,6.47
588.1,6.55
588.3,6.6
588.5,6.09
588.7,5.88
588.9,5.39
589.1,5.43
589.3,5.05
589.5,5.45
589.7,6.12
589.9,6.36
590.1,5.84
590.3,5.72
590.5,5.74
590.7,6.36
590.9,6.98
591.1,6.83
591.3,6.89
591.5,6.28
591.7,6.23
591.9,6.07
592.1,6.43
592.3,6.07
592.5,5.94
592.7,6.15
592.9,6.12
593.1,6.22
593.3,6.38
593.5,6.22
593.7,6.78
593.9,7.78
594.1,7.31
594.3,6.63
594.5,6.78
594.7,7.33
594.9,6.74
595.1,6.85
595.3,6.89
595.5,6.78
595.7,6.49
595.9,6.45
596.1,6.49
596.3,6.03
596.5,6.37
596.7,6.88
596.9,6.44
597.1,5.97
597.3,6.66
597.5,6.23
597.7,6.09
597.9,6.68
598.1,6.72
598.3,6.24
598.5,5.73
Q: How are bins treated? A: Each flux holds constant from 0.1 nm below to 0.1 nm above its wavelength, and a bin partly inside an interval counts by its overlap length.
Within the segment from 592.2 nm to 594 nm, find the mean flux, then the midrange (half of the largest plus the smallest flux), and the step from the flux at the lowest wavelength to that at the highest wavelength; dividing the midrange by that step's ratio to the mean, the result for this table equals 26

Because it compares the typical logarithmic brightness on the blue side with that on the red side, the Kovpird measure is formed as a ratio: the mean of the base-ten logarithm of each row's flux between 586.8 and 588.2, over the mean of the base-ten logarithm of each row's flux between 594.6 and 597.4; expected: 1.010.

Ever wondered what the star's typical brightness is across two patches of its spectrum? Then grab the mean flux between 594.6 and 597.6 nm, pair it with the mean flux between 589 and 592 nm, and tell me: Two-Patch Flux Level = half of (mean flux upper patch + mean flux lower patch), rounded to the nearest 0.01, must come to 6.33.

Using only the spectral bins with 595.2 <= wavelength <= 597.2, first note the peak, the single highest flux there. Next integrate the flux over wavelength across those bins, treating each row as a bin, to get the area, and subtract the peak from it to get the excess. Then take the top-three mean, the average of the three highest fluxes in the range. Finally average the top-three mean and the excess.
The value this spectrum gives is 6.5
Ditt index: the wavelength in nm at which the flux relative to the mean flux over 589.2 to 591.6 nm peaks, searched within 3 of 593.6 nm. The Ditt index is 593.9 nm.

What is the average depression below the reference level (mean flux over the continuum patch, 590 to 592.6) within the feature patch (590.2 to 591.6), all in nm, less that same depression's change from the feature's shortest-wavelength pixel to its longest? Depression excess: 0.4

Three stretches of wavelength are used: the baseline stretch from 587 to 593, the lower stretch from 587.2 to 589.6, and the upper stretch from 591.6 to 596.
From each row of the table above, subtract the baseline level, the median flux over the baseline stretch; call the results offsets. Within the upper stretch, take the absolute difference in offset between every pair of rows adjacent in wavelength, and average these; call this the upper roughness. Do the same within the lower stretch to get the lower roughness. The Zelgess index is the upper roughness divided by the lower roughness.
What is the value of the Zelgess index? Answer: 0.97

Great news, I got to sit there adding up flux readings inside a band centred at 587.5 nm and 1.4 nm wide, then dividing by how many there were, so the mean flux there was 6.7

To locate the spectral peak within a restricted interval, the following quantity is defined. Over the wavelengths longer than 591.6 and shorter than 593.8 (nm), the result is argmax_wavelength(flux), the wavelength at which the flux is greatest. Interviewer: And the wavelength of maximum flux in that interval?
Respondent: 593.7 nm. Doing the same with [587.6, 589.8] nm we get 588.3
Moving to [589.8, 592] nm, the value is 590.9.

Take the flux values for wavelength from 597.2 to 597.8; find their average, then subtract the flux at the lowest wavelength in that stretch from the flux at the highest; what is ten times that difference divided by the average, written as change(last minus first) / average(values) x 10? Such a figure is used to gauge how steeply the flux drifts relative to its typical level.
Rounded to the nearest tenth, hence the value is -0.9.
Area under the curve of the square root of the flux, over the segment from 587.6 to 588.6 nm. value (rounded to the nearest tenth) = 2.5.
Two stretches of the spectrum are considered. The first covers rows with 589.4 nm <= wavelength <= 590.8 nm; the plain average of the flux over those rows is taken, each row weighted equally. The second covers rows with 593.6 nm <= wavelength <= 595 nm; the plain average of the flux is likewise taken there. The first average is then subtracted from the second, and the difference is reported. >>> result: 1.1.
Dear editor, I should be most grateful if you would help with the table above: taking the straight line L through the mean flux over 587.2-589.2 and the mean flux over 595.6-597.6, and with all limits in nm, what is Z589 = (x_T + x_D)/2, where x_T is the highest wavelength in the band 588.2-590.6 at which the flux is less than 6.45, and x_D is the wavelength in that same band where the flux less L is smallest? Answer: 589.90 nm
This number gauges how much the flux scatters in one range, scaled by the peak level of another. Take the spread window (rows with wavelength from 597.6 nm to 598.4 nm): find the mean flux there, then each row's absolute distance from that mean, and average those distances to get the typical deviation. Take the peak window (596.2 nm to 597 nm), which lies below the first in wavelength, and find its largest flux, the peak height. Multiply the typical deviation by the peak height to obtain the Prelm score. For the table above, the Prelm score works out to 1.8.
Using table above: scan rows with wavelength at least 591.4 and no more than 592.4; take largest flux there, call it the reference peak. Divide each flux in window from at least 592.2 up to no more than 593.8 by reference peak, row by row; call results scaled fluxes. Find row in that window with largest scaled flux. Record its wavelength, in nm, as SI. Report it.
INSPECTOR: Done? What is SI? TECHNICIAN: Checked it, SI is 593.7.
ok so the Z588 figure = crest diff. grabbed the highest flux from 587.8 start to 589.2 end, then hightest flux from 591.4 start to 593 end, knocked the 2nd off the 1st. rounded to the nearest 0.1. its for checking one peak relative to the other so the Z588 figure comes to 0.2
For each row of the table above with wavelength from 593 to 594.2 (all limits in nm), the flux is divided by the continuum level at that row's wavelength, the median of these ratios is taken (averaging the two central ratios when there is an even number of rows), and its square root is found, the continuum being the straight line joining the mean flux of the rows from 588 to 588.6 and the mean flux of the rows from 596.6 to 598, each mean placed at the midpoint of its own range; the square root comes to 1.01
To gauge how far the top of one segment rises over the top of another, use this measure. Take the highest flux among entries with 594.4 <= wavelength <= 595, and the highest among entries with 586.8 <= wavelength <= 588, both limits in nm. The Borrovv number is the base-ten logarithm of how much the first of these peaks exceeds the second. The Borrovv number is -1.0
